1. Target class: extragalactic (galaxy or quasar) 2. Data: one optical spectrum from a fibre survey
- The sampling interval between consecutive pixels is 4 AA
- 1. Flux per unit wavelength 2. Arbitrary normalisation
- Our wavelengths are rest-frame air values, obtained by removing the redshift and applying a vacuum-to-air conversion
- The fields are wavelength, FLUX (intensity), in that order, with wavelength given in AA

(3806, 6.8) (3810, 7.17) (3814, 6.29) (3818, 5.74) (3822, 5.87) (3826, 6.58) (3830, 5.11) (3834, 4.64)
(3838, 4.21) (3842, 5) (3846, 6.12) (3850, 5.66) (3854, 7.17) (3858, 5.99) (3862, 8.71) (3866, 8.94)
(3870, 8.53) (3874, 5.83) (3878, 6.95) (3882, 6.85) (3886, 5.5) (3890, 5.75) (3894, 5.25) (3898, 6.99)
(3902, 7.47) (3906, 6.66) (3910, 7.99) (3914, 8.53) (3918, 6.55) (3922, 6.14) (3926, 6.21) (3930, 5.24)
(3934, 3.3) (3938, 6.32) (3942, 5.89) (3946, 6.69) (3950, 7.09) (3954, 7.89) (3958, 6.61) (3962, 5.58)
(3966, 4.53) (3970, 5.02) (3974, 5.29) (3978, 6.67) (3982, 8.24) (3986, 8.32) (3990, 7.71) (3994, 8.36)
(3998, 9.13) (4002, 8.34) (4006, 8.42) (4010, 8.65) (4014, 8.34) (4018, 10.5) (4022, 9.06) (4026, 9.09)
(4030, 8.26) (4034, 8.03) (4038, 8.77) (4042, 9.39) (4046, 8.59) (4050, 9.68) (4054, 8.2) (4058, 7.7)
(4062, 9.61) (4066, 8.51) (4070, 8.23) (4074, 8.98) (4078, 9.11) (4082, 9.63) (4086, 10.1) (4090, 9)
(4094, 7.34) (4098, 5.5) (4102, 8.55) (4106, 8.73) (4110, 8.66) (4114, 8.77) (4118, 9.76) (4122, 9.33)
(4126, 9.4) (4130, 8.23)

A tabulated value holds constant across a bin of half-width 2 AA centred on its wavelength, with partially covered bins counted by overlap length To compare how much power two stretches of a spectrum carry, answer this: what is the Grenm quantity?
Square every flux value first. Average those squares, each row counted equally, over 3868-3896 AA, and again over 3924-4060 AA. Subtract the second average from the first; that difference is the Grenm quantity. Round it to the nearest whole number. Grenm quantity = -17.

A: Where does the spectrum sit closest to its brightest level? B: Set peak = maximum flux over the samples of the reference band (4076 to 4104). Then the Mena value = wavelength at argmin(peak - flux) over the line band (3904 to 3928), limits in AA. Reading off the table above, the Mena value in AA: 3914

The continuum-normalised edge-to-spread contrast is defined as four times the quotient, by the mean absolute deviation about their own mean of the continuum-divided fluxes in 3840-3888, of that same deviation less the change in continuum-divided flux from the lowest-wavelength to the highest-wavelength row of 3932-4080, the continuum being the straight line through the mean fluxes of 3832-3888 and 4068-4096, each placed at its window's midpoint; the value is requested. -10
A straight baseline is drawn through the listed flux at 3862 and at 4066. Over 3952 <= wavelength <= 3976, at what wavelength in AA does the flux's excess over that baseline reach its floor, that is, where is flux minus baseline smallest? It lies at 3966 AA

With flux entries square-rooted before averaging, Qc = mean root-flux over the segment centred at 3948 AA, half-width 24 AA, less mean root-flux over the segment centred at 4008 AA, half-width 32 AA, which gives -0.50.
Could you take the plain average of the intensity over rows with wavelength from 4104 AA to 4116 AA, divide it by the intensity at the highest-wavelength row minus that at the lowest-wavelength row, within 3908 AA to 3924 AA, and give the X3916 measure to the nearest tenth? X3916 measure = -4.7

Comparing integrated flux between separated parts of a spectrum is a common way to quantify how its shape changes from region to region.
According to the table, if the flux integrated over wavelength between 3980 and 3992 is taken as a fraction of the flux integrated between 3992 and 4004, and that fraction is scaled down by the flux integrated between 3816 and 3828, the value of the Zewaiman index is 0.013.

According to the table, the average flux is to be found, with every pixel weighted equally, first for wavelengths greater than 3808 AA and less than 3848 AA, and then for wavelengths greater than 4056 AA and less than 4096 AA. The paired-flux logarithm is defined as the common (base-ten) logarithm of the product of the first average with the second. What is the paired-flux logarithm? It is 1.70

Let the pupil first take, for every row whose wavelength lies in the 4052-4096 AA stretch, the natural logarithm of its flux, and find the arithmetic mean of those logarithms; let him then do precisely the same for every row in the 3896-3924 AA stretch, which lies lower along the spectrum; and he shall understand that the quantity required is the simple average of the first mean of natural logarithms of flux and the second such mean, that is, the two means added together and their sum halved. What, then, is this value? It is 2.07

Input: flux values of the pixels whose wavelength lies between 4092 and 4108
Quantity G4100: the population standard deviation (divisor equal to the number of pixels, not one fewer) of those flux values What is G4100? 1.3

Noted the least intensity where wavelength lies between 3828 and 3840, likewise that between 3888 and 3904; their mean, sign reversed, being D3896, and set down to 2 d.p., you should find -4.73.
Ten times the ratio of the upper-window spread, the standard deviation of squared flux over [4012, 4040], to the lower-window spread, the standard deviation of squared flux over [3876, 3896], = 16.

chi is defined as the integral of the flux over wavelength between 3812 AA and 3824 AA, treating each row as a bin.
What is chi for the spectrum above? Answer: 72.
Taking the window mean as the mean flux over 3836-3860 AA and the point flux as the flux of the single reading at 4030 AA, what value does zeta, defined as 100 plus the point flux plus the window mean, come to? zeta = 114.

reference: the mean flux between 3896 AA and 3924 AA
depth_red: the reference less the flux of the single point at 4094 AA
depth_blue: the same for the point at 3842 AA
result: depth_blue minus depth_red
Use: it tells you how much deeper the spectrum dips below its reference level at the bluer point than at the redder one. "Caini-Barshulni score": 2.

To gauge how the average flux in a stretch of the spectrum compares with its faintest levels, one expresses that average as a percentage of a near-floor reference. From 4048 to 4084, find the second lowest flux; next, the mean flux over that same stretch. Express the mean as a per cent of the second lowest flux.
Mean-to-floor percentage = 108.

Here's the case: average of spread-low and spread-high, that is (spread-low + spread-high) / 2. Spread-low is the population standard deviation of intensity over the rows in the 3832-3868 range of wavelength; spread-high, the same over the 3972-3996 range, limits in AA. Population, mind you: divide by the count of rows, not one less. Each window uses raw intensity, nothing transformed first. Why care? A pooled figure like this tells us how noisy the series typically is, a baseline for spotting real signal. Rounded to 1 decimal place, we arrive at 1.4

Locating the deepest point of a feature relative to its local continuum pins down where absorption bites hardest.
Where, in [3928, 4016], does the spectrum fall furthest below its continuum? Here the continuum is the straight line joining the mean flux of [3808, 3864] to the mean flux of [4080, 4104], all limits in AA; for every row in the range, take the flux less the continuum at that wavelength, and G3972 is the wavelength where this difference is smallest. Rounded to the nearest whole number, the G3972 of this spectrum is 3934 AA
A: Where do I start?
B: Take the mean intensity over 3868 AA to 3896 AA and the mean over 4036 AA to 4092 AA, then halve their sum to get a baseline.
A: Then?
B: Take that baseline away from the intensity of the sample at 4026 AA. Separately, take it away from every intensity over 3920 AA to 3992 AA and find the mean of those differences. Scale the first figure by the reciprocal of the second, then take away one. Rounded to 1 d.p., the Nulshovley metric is -2.0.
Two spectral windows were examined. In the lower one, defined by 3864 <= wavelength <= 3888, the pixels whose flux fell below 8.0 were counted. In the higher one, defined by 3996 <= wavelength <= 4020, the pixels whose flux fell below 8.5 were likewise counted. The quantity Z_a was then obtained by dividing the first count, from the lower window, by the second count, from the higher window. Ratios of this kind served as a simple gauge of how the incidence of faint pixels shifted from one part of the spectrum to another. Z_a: 1.3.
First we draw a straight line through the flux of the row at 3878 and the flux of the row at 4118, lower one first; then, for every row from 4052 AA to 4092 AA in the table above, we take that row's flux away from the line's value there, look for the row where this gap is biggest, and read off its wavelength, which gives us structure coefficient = 4058 AA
